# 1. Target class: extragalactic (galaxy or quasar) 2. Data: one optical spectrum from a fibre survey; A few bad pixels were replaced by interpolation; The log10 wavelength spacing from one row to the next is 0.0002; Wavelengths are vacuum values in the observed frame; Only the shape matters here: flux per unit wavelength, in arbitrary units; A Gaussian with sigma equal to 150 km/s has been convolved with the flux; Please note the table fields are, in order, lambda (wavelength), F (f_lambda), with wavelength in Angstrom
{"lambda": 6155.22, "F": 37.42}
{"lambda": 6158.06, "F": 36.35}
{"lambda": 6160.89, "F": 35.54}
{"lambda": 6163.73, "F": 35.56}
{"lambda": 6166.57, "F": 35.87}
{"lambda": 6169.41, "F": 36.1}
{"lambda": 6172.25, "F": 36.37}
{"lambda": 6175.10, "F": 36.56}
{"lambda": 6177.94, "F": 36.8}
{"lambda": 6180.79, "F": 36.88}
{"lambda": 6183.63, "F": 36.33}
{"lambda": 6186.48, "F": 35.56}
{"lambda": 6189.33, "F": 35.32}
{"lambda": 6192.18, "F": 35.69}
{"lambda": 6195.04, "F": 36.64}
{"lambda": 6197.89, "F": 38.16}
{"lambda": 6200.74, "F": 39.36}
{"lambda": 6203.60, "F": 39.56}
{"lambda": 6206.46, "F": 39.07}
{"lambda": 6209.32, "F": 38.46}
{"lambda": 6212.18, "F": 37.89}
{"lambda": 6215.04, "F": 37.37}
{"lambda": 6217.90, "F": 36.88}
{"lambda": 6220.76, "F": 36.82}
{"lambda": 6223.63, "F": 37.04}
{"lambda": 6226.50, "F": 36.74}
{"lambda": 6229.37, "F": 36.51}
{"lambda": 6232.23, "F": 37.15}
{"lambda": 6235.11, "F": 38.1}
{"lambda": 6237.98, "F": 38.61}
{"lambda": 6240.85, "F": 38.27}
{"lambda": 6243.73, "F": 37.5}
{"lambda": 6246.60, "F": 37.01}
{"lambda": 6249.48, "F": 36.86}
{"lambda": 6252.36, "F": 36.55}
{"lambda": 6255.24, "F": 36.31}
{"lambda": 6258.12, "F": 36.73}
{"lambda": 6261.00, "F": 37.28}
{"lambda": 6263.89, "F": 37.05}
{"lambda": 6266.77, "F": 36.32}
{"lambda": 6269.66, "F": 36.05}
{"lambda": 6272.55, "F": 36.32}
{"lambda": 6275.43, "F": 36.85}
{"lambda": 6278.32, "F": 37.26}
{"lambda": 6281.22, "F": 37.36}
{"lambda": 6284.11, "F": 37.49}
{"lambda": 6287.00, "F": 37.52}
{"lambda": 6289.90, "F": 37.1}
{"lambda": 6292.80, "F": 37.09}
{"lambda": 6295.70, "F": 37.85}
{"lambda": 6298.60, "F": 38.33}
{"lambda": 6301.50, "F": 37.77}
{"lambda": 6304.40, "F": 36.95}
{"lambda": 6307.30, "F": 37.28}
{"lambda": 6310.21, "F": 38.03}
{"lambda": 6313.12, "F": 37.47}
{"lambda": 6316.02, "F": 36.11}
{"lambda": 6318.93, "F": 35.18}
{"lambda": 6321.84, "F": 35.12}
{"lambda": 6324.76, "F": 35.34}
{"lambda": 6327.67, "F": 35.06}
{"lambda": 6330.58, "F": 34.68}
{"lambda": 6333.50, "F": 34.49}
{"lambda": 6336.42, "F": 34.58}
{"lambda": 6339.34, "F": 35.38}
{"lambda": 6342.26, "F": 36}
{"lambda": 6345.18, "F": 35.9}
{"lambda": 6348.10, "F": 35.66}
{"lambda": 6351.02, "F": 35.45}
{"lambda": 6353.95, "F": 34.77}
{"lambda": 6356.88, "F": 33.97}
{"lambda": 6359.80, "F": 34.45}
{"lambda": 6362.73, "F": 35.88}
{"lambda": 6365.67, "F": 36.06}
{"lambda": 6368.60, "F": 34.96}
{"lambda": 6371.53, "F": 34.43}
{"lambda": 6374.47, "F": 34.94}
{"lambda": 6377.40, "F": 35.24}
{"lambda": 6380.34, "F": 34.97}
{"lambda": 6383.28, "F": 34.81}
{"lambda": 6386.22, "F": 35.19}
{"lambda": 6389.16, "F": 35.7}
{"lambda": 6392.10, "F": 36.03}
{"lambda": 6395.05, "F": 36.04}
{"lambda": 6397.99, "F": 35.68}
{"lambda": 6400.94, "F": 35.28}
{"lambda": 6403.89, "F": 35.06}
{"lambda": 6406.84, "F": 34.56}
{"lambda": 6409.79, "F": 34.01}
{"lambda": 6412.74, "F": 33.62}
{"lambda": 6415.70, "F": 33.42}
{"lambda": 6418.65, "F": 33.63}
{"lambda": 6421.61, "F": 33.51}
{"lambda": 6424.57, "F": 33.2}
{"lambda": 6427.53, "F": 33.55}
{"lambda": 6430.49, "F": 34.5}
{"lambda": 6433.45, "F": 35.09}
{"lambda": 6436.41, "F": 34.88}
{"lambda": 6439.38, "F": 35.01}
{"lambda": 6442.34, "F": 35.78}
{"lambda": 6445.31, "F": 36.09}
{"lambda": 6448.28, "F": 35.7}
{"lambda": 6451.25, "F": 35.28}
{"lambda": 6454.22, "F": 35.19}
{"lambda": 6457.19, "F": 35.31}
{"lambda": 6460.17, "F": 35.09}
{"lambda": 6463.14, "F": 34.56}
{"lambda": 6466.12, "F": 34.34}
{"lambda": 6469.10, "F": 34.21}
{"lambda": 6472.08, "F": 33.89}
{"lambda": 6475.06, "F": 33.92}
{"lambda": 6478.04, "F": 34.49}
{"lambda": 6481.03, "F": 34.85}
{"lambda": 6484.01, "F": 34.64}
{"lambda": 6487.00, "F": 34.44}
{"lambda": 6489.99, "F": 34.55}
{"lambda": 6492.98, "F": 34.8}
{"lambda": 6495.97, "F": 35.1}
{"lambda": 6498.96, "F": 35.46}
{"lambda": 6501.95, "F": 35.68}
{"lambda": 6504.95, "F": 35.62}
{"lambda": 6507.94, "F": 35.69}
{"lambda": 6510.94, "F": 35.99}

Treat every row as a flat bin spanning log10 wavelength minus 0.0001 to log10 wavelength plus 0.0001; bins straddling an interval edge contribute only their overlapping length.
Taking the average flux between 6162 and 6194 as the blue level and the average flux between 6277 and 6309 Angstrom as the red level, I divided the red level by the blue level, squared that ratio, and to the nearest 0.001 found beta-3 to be 1.077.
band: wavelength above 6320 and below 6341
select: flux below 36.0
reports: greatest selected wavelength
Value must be 6339.34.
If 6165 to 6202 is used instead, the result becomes 6192.18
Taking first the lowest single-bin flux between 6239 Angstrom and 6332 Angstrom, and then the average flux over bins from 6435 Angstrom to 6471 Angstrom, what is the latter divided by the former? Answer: 1.01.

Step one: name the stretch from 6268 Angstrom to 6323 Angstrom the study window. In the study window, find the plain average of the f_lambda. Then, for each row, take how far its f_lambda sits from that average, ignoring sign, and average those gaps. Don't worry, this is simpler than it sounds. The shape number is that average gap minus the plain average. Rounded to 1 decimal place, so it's -36.3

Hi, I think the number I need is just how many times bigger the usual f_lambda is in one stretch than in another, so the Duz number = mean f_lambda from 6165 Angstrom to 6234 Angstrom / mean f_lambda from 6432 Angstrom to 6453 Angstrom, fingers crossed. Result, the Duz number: 1.05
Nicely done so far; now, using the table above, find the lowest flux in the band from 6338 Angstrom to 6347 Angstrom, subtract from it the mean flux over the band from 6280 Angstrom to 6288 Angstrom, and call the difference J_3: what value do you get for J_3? -2.1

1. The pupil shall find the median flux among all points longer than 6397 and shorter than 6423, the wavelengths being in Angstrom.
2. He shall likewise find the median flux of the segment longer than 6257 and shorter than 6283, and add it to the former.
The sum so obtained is 70.9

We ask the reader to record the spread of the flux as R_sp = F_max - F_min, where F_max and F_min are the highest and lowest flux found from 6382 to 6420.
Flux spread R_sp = 2.6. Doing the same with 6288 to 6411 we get 4.4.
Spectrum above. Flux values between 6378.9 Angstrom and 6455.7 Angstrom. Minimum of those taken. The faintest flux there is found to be 33.2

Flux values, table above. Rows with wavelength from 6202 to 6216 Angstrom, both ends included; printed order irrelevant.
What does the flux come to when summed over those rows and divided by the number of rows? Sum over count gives 38.5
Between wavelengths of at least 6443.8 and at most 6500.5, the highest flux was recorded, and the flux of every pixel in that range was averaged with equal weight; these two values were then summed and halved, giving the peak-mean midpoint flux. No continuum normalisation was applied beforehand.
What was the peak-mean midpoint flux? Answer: 35.5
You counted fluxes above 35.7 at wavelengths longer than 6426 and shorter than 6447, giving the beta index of 2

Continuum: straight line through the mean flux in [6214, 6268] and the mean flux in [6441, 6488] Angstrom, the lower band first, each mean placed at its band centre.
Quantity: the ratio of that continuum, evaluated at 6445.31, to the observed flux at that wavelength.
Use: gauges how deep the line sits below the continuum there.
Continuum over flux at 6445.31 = 0.97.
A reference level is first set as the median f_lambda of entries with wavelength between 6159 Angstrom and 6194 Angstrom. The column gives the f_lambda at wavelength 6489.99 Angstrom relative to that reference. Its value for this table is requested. -1.4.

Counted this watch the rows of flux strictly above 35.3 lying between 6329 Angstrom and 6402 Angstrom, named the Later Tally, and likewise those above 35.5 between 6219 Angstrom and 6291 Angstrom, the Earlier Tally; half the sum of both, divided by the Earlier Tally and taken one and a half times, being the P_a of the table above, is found 1.08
